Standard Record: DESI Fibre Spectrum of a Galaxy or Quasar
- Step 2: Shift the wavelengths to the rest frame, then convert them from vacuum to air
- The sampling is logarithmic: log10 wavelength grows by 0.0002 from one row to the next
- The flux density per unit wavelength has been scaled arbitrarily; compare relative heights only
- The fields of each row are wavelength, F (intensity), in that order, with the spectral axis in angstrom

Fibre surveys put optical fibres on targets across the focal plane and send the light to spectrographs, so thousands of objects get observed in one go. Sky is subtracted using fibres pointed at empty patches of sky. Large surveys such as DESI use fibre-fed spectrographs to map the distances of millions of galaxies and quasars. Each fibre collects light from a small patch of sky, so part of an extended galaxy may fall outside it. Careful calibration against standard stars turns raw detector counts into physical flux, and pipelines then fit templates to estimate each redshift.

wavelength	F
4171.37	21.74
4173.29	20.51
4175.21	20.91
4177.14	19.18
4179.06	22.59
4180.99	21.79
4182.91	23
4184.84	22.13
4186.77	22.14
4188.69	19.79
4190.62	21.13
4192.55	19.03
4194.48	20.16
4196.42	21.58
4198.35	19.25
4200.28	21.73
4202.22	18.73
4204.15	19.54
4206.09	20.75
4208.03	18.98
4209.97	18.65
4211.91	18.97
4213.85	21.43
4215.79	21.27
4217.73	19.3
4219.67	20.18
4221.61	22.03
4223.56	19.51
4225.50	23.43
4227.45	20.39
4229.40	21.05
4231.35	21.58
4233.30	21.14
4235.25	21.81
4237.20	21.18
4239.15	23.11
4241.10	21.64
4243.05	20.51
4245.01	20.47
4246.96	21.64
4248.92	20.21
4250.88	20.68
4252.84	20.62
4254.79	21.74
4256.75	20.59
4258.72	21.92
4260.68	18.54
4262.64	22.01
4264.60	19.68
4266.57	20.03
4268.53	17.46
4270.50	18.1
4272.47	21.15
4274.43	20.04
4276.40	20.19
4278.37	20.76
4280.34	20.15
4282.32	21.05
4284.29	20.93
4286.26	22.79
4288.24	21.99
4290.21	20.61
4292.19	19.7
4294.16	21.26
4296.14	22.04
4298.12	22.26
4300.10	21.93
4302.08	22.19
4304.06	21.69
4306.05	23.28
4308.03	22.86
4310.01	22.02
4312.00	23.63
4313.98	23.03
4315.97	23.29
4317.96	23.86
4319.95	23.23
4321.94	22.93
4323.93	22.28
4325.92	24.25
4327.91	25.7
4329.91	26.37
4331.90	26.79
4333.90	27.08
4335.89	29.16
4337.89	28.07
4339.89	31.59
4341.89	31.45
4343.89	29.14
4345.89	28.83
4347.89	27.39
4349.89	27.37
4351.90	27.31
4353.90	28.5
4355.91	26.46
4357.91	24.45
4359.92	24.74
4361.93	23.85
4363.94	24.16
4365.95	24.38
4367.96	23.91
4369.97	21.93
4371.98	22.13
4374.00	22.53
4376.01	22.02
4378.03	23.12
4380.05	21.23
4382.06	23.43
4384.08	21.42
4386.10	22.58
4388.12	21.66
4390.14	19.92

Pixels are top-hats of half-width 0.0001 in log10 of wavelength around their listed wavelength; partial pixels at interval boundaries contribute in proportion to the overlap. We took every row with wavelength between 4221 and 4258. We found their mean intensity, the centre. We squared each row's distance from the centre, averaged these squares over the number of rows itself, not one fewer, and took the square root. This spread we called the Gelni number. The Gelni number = 0.95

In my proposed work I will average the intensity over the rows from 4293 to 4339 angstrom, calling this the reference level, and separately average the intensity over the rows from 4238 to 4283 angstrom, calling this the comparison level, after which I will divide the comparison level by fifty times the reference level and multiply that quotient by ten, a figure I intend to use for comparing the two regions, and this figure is 0.172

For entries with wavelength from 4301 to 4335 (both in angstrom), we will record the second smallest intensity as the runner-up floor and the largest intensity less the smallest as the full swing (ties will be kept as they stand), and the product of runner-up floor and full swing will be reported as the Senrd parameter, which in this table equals 119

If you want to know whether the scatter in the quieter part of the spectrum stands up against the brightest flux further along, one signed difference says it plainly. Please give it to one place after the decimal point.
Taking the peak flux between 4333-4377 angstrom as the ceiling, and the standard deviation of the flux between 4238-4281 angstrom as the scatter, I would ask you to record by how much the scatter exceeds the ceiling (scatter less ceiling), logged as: -30.3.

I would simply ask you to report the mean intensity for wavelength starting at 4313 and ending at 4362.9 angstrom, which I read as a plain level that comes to 26.3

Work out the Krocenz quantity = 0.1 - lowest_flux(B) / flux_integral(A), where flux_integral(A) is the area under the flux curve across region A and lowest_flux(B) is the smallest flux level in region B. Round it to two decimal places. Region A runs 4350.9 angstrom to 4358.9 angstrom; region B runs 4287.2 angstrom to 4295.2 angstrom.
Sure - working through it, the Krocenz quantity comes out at 0.01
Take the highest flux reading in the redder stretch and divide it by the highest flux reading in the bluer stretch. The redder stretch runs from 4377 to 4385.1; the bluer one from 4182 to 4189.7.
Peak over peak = 1.02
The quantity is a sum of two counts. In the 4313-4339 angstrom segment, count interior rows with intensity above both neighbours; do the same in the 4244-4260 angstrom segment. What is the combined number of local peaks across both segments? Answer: 5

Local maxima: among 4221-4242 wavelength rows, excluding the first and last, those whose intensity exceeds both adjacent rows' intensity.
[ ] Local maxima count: 4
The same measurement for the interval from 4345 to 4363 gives 2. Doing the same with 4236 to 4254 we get 3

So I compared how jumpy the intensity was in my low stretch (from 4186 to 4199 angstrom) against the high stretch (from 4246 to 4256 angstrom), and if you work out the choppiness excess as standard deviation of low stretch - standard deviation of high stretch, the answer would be 0.5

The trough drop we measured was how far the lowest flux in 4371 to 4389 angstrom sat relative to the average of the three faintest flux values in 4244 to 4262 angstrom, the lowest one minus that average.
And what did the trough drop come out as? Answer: 1.5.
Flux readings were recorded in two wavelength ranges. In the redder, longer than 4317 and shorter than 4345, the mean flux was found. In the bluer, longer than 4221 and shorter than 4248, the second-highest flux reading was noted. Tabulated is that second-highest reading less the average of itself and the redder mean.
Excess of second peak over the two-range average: -1.7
